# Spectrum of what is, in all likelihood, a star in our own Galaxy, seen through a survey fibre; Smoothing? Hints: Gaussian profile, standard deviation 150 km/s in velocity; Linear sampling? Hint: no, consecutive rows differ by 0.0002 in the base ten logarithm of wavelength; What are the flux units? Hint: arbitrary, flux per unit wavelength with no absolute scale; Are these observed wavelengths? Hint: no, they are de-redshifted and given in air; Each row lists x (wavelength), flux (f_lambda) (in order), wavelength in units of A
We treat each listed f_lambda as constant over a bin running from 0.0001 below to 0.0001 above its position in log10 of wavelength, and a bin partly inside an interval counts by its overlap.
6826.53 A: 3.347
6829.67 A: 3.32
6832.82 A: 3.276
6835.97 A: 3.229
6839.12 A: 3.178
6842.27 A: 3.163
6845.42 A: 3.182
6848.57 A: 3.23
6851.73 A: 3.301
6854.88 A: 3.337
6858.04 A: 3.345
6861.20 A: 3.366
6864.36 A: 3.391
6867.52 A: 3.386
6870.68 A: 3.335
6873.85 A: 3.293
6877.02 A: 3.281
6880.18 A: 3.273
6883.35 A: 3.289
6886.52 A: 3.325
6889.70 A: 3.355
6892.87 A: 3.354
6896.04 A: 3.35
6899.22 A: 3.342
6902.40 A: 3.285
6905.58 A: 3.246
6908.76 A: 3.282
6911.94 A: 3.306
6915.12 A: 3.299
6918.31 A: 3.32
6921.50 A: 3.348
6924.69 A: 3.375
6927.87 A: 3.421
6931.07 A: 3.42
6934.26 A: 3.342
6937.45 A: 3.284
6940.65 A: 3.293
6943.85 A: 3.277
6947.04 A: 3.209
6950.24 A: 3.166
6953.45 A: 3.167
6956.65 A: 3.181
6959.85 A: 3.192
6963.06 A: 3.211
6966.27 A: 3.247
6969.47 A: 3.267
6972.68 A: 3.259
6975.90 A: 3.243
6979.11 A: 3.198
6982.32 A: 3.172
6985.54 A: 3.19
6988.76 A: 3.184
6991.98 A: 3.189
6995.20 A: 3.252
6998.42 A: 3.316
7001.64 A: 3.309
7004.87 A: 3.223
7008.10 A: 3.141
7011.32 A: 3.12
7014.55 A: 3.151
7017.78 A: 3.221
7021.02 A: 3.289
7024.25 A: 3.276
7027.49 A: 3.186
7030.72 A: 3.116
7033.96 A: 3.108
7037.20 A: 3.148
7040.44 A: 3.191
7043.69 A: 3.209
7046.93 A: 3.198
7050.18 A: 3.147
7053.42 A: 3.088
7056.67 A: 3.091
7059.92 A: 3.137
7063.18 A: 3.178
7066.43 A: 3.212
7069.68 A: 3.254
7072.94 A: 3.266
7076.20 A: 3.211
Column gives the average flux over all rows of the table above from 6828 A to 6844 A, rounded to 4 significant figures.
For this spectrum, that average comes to 3.233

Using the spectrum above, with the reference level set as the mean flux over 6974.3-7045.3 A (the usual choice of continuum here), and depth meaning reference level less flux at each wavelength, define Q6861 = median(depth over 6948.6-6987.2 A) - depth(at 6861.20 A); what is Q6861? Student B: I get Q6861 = 0.17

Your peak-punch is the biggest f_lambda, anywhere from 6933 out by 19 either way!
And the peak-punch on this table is 3.421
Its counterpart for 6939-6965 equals 3.293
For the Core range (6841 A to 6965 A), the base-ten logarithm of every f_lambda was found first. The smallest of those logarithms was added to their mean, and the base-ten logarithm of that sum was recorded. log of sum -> 0.0077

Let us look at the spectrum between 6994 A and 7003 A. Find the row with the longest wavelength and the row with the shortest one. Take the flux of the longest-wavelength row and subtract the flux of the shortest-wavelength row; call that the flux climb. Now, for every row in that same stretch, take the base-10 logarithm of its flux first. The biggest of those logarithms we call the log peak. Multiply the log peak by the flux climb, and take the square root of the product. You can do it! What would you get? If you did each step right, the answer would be 0.17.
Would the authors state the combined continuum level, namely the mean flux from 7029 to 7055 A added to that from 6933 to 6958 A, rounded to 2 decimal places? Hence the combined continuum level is 6.39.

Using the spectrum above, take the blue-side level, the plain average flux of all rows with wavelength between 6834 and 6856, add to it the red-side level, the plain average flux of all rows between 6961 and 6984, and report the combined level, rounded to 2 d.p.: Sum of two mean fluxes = 6.46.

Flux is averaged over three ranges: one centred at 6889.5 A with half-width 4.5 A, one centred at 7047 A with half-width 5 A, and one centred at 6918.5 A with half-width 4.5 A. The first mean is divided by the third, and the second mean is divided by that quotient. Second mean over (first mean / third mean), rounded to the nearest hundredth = 3.16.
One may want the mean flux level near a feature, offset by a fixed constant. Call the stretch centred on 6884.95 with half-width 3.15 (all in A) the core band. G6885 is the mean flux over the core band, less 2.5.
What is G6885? 0.807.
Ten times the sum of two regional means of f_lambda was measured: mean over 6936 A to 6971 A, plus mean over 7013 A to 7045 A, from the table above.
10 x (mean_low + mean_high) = 64.2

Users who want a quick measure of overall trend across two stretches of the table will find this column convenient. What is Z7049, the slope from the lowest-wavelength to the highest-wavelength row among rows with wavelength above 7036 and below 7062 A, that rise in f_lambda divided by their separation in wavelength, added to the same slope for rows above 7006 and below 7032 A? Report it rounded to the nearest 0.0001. -0.0016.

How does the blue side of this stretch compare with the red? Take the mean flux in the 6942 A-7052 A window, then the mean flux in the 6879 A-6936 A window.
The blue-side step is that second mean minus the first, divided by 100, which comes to 0.0013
